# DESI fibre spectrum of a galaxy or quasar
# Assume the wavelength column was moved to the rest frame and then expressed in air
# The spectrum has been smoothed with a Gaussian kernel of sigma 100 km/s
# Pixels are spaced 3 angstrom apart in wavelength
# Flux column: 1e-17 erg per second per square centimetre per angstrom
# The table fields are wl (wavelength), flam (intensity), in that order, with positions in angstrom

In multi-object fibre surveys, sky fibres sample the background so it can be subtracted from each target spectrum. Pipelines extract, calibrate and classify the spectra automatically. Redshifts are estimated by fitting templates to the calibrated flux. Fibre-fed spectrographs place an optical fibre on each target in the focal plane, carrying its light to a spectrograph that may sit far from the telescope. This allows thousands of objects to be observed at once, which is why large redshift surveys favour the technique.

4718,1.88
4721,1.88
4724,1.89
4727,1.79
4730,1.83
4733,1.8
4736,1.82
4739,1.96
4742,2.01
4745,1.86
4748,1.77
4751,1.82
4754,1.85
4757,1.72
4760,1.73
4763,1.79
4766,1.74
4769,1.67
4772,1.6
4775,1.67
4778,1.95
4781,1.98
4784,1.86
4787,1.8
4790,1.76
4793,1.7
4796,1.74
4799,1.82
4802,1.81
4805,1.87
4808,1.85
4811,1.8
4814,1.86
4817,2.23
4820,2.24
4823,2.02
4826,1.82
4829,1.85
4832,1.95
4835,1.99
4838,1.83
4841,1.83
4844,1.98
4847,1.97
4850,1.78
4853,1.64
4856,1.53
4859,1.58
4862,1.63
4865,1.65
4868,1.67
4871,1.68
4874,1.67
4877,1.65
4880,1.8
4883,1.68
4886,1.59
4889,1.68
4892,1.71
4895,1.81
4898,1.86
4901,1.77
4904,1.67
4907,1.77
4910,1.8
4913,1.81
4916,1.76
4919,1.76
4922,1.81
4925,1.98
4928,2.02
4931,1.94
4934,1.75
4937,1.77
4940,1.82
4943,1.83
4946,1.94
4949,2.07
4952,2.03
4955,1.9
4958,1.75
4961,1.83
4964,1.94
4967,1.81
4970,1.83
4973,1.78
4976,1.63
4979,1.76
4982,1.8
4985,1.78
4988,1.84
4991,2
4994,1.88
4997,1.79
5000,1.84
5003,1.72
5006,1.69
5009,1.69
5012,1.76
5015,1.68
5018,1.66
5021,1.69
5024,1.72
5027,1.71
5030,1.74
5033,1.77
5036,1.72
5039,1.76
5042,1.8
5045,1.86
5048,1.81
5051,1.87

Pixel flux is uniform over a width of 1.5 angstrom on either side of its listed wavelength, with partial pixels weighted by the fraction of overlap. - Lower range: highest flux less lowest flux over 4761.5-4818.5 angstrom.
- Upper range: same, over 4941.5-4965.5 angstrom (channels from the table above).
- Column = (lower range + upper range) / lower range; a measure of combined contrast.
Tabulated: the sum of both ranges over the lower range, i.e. 1.51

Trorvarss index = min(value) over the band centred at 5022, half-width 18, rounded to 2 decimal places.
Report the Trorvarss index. 1.66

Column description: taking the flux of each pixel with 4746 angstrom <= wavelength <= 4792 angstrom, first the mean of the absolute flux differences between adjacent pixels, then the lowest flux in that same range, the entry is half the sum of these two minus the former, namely 0.76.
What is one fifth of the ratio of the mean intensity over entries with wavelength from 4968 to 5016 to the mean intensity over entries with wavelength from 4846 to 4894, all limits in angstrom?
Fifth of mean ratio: 0.212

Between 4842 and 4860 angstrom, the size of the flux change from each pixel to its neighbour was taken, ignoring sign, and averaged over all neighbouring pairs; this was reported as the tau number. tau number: 0.10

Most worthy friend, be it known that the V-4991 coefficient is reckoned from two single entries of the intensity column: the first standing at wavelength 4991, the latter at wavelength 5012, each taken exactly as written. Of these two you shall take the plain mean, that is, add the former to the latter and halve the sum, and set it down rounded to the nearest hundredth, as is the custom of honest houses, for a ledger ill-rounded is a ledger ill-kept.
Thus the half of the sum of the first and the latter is 1.88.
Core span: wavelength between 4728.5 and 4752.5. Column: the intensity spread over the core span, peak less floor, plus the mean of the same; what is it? 2.10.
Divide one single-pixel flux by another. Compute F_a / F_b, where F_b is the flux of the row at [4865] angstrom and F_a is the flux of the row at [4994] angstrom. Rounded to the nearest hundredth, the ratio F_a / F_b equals 1.14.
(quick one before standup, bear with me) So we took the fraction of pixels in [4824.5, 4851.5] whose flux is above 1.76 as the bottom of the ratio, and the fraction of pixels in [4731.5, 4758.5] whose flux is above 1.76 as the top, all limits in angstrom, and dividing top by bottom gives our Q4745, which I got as 0.89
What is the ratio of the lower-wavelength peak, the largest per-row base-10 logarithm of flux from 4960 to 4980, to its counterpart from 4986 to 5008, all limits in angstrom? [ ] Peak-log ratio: 0.96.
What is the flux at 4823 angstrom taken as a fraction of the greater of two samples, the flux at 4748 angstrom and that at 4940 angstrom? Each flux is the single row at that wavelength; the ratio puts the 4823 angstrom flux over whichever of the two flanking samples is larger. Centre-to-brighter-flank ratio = 1.110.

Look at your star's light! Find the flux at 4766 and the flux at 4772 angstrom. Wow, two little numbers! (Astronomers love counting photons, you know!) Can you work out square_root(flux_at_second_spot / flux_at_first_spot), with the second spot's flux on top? 0.96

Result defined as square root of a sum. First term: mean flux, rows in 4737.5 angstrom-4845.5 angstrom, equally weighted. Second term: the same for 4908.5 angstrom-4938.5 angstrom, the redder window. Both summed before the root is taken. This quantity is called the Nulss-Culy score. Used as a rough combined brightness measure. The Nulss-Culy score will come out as 1.92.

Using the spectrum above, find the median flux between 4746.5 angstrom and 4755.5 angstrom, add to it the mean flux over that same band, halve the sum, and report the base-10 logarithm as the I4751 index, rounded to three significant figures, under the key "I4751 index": 0.259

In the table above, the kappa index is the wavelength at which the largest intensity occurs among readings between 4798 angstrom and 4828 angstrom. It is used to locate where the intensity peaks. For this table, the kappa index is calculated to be 4820 angstrom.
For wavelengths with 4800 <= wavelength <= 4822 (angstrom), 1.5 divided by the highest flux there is 0.67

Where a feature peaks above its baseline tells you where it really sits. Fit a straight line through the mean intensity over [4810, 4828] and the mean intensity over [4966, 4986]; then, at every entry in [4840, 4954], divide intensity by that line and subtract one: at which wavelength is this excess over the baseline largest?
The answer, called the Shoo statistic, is 4949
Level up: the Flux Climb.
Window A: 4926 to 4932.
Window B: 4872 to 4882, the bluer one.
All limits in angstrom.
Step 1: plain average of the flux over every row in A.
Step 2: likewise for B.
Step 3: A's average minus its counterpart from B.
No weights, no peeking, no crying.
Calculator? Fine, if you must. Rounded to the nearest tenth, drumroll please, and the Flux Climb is 0.3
